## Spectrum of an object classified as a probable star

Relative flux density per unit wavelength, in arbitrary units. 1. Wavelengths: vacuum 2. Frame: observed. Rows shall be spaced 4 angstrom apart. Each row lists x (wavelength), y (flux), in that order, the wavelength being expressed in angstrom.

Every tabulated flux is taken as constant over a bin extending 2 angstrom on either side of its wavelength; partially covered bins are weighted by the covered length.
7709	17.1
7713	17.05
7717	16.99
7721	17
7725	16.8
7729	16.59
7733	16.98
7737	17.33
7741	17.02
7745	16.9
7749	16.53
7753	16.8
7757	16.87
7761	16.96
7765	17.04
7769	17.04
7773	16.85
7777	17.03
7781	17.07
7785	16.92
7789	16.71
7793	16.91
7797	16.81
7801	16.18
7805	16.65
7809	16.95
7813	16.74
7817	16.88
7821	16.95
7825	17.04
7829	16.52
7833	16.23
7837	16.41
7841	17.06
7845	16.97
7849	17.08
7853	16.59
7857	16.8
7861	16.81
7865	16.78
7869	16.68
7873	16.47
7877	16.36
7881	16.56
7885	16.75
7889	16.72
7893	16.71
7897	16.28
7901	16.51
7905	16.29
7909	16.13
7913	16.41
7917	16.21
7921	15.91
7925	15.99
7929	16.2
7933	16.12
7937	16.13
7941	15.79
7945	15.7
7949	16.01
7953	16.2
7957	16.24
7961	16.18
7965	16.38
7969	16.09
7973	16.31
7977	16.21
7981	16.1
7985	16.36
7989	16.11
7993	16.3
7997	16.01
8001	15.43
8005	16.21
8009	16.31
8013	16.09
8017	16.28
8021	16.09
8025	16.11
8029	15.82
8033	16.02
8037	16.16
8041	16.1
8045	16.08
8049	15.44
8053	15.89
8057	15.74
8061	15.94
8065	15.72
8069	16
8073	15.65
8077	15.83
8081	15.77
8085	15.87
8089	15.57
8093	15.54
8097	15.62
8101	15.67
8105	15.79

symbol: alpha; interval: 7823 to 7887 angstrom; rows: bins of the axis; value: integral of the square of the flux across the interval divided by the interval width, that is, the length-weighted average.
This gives 279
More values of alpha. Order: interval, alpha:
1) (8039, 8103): 249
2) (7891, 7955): 261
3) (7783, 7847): 280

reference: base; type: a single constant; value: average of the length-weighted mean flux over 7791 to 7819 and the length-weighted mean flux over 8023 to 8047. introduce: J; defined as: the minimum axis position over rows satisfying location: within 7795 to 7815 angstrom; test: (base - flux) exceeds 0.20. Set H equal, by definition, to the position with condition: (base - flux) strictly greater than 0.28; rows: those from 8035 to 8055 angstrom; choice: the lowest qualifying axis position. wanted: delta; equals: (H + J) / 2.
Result 7921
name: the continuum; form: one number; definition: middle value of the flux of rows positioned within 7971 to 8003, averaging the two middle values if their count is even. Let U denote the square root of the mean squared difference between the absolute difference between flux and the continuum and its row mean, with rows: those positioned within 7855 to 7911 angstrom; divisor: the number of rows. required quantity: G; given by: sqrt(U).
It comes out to 0.46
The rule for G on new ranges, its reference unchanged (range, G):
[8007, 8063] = 0.43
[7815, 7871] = 0.50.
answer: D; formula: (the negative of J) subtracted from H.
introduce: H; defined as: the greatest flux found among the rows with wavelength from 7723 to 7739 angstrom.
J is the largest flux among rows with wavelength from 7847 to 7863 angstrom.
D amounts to 34.4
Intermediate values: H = 17.33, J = 17.08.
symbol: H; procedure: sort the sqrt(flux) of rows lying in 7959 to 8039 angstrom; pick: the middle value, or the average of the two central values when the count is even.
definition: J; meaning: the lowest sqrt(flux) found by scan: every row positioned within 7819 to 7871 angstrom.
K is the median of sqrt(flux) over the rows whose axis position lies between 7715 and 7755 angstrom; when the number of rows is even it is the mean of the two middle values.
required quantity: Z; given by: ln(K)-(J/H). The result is 0.41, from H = 4.02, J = 4.03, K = 4.12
